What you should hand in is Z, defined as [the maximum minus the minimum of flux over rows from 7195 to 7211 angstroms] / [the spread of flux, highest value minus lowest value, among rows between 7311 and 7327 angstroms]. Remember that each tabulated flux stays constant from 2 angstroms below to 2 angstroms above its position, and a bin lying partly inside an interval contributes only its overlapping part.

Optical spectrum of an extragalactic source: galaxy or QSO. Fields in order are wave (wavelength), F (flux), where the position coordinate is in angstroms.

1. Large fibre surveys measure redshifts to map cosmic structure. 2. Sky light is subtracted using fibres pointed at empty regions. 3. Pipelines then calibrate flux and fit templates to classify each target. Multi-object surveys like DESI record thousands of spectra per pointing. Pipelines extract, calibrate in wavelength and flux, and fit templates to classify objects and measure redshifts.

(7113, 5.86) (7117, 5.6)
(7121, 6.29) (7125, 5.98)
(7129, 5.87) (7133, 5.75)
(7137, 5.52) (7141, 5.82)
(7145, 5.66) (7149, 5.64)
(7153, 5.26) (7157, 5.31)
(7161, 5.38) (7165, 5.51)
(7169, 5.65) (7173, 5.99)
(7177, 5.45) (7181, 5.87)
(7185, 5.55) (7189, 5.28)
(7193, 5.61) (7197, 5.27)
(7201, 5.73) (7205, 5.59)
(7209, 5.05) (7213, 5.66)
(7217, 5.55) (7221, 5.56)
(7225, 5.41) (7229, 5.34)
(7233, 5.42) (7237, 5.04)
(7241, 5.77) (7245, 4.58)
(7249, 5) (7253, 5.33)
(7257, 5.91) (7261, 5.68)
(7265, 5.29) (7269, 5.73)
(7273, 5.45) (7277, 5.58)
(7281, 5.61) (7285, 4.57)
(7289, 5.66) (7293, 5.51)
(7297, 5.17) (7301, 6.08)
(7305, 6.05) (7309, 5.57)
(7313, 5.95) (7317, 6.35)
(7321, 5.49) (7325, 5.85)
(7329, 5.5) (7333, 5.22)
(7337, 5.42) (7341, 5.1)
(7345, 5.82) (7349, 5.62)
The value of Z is 0.79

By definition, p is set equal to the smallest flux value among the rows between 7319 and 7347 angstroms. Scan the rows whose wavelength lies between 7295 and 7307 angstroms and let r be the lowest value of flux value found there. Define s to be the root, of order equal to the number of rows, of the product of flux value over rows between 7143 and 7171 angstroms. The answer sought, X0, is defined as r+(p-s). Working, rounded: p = 5.1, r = 5.17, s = 5.48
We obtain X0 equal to 4.79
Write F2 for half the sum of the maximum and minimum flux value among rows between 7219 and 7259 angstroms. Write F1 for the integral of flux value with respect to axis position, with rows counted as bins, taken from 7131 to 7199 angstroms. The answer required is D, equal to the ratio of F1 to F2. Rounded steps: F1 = 378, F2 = 5.2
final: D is 72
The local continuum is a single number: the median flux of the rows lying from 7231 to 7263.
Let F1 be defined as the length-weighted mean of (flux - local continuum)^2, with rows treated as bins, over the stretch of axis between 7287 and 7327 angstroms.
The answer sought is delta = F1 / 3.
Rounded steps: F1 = 0.27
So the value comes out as 0.09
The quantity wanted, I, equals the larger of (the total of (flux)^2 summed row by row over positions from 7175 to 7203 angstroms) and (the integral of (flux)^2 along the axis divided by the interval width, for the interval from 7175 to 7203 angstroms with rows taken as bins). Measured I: 215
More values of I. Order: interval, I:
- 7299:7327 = 245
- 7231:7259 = 197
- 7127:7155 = 223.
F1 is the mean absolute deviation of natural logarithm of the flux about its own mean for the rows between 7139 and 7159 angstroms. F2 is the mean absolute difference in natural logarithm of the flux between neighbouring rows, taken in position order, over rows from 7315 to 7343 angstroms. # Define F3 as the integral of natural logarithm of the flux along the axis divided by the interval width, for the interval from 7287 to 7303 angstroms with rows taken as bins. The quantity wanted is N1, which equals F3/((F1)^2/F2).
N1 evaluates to 89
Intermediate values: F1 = 0.037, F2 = 0.07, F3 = 1.722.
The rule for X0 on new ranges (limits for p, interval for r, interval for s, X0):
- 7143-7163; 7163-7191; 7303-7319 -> 4.57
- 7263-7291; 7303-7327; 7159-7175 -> 4.43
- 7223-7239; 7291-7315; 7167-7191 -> 4.58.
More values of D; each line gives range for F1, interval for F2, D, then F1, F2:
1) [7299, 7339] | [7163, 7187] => 40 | 230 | 5.7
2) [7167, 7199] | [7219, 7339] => 33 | 179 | 5.5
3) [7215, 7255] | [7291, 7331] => 37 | 212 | 5.8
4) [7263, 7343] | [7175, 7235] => 81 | 445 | 5.5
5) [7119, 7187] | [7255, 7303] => 72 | 386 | 5.3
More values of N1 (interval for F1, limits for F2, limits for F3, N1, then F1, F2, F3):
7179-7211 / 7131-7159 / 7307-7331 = 36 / 0.041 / 0.03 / 1.754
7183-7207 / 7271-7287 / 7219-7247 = 164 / 0.028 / 0.08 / 1.666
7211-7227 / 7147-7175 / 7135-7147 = 384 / 0.012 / 0.03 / 1.734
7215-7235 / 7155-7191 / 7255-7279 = 406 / 0.014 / 0.05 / 1.723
